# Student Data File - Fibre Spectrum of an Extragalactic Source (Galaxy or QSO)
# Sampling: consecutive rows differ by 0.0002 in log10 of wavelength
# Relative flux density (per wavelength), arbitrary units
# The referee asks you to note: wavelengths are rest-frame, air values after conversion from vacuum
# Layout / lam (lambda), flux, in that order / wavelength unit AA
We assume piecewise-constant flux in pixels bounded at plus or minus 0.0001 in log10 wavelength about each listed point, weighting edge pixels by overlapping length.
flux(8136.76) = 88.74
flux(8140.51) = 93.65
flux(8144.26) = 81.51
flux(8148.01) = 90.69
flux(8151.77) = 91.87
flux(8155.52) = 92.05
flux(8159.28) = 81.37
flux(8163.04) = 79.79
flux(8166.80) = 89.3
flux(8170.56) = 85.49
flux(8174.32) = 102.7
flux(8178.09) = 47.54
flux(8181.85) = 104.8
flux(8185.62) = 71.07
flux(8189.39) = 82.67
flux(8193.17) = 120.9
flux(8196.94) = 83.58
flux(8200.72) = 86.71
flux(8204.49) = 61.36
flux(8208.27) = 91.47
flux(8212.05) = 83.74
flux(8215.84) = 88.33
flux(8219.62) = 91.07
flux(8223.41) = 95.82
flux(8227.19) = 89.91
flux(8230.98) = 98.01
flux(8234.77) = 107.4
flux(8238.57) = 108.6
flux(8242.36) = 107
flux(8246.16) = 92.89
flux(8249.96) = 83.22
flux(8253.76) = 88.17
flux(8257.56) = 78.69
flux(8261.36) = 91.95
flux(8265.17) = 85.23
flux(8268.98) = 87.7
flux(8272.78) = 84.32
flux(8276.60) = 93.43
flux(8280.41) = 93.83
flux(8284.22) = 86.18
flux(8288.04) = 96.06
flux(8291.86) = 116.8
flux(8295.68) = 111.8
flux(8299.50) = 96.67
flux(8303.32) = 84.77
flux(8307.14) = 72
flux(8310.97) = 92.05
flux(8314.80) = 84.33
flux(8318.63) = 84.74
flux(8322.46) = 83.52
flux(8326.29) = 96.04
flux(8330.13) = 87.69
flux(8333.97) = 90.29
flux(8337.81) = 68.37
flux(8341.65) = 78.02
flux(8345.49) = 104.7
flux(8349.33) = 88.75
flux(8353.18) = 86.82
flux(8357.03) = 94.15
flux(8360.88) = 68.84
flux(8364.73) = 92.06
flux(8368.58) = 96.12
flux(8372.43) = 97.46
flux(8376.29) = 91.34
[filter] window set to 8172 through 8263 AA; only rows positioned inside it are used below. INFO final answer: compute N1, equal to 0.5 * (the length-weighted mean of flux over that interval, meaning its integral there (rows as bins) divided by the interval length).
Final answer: 44.9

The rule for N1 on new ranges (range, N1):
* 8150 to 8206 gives 42.8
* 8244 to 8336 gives 45.1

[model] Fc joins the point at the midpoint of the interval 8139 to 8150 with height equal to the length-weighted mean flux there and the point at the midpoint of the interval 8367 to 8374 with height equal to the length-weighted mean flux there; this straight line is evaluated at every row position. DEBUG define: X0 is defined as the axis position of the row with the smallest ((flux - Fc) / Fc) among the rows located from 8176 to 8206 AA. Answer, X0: 8178.09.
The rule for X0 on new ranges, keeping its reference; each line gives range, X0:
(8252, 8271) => 8257.56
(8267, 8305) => 8303.32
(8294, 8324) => 8307.14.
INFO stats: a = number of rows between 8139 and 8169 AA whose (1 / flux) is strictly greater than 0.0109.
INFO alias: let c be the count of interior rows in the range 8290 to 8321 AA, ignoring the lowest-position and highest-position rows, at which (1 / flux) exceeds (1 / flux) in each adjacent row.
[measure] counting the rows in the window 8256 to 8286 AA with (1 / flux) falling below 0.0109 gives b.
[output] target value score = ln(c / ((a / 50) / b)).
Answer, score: 4.09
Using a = 5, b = 3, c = 2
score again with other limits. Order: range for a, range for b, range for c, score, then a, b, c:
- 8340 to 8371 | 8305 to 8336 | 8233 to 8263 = 3.91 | 4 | 2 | 2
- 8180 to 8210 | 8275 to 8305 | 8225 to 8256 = 3.91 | 6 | 6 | 1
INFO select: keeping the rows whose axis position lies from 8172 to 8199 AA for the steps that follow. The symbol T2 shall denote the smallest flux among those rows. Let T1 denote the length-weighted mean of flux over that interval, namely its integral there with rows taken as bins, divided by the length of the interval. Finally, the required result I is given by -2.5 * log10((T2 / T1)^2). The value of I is 1.3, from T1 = 88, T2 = 47.54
